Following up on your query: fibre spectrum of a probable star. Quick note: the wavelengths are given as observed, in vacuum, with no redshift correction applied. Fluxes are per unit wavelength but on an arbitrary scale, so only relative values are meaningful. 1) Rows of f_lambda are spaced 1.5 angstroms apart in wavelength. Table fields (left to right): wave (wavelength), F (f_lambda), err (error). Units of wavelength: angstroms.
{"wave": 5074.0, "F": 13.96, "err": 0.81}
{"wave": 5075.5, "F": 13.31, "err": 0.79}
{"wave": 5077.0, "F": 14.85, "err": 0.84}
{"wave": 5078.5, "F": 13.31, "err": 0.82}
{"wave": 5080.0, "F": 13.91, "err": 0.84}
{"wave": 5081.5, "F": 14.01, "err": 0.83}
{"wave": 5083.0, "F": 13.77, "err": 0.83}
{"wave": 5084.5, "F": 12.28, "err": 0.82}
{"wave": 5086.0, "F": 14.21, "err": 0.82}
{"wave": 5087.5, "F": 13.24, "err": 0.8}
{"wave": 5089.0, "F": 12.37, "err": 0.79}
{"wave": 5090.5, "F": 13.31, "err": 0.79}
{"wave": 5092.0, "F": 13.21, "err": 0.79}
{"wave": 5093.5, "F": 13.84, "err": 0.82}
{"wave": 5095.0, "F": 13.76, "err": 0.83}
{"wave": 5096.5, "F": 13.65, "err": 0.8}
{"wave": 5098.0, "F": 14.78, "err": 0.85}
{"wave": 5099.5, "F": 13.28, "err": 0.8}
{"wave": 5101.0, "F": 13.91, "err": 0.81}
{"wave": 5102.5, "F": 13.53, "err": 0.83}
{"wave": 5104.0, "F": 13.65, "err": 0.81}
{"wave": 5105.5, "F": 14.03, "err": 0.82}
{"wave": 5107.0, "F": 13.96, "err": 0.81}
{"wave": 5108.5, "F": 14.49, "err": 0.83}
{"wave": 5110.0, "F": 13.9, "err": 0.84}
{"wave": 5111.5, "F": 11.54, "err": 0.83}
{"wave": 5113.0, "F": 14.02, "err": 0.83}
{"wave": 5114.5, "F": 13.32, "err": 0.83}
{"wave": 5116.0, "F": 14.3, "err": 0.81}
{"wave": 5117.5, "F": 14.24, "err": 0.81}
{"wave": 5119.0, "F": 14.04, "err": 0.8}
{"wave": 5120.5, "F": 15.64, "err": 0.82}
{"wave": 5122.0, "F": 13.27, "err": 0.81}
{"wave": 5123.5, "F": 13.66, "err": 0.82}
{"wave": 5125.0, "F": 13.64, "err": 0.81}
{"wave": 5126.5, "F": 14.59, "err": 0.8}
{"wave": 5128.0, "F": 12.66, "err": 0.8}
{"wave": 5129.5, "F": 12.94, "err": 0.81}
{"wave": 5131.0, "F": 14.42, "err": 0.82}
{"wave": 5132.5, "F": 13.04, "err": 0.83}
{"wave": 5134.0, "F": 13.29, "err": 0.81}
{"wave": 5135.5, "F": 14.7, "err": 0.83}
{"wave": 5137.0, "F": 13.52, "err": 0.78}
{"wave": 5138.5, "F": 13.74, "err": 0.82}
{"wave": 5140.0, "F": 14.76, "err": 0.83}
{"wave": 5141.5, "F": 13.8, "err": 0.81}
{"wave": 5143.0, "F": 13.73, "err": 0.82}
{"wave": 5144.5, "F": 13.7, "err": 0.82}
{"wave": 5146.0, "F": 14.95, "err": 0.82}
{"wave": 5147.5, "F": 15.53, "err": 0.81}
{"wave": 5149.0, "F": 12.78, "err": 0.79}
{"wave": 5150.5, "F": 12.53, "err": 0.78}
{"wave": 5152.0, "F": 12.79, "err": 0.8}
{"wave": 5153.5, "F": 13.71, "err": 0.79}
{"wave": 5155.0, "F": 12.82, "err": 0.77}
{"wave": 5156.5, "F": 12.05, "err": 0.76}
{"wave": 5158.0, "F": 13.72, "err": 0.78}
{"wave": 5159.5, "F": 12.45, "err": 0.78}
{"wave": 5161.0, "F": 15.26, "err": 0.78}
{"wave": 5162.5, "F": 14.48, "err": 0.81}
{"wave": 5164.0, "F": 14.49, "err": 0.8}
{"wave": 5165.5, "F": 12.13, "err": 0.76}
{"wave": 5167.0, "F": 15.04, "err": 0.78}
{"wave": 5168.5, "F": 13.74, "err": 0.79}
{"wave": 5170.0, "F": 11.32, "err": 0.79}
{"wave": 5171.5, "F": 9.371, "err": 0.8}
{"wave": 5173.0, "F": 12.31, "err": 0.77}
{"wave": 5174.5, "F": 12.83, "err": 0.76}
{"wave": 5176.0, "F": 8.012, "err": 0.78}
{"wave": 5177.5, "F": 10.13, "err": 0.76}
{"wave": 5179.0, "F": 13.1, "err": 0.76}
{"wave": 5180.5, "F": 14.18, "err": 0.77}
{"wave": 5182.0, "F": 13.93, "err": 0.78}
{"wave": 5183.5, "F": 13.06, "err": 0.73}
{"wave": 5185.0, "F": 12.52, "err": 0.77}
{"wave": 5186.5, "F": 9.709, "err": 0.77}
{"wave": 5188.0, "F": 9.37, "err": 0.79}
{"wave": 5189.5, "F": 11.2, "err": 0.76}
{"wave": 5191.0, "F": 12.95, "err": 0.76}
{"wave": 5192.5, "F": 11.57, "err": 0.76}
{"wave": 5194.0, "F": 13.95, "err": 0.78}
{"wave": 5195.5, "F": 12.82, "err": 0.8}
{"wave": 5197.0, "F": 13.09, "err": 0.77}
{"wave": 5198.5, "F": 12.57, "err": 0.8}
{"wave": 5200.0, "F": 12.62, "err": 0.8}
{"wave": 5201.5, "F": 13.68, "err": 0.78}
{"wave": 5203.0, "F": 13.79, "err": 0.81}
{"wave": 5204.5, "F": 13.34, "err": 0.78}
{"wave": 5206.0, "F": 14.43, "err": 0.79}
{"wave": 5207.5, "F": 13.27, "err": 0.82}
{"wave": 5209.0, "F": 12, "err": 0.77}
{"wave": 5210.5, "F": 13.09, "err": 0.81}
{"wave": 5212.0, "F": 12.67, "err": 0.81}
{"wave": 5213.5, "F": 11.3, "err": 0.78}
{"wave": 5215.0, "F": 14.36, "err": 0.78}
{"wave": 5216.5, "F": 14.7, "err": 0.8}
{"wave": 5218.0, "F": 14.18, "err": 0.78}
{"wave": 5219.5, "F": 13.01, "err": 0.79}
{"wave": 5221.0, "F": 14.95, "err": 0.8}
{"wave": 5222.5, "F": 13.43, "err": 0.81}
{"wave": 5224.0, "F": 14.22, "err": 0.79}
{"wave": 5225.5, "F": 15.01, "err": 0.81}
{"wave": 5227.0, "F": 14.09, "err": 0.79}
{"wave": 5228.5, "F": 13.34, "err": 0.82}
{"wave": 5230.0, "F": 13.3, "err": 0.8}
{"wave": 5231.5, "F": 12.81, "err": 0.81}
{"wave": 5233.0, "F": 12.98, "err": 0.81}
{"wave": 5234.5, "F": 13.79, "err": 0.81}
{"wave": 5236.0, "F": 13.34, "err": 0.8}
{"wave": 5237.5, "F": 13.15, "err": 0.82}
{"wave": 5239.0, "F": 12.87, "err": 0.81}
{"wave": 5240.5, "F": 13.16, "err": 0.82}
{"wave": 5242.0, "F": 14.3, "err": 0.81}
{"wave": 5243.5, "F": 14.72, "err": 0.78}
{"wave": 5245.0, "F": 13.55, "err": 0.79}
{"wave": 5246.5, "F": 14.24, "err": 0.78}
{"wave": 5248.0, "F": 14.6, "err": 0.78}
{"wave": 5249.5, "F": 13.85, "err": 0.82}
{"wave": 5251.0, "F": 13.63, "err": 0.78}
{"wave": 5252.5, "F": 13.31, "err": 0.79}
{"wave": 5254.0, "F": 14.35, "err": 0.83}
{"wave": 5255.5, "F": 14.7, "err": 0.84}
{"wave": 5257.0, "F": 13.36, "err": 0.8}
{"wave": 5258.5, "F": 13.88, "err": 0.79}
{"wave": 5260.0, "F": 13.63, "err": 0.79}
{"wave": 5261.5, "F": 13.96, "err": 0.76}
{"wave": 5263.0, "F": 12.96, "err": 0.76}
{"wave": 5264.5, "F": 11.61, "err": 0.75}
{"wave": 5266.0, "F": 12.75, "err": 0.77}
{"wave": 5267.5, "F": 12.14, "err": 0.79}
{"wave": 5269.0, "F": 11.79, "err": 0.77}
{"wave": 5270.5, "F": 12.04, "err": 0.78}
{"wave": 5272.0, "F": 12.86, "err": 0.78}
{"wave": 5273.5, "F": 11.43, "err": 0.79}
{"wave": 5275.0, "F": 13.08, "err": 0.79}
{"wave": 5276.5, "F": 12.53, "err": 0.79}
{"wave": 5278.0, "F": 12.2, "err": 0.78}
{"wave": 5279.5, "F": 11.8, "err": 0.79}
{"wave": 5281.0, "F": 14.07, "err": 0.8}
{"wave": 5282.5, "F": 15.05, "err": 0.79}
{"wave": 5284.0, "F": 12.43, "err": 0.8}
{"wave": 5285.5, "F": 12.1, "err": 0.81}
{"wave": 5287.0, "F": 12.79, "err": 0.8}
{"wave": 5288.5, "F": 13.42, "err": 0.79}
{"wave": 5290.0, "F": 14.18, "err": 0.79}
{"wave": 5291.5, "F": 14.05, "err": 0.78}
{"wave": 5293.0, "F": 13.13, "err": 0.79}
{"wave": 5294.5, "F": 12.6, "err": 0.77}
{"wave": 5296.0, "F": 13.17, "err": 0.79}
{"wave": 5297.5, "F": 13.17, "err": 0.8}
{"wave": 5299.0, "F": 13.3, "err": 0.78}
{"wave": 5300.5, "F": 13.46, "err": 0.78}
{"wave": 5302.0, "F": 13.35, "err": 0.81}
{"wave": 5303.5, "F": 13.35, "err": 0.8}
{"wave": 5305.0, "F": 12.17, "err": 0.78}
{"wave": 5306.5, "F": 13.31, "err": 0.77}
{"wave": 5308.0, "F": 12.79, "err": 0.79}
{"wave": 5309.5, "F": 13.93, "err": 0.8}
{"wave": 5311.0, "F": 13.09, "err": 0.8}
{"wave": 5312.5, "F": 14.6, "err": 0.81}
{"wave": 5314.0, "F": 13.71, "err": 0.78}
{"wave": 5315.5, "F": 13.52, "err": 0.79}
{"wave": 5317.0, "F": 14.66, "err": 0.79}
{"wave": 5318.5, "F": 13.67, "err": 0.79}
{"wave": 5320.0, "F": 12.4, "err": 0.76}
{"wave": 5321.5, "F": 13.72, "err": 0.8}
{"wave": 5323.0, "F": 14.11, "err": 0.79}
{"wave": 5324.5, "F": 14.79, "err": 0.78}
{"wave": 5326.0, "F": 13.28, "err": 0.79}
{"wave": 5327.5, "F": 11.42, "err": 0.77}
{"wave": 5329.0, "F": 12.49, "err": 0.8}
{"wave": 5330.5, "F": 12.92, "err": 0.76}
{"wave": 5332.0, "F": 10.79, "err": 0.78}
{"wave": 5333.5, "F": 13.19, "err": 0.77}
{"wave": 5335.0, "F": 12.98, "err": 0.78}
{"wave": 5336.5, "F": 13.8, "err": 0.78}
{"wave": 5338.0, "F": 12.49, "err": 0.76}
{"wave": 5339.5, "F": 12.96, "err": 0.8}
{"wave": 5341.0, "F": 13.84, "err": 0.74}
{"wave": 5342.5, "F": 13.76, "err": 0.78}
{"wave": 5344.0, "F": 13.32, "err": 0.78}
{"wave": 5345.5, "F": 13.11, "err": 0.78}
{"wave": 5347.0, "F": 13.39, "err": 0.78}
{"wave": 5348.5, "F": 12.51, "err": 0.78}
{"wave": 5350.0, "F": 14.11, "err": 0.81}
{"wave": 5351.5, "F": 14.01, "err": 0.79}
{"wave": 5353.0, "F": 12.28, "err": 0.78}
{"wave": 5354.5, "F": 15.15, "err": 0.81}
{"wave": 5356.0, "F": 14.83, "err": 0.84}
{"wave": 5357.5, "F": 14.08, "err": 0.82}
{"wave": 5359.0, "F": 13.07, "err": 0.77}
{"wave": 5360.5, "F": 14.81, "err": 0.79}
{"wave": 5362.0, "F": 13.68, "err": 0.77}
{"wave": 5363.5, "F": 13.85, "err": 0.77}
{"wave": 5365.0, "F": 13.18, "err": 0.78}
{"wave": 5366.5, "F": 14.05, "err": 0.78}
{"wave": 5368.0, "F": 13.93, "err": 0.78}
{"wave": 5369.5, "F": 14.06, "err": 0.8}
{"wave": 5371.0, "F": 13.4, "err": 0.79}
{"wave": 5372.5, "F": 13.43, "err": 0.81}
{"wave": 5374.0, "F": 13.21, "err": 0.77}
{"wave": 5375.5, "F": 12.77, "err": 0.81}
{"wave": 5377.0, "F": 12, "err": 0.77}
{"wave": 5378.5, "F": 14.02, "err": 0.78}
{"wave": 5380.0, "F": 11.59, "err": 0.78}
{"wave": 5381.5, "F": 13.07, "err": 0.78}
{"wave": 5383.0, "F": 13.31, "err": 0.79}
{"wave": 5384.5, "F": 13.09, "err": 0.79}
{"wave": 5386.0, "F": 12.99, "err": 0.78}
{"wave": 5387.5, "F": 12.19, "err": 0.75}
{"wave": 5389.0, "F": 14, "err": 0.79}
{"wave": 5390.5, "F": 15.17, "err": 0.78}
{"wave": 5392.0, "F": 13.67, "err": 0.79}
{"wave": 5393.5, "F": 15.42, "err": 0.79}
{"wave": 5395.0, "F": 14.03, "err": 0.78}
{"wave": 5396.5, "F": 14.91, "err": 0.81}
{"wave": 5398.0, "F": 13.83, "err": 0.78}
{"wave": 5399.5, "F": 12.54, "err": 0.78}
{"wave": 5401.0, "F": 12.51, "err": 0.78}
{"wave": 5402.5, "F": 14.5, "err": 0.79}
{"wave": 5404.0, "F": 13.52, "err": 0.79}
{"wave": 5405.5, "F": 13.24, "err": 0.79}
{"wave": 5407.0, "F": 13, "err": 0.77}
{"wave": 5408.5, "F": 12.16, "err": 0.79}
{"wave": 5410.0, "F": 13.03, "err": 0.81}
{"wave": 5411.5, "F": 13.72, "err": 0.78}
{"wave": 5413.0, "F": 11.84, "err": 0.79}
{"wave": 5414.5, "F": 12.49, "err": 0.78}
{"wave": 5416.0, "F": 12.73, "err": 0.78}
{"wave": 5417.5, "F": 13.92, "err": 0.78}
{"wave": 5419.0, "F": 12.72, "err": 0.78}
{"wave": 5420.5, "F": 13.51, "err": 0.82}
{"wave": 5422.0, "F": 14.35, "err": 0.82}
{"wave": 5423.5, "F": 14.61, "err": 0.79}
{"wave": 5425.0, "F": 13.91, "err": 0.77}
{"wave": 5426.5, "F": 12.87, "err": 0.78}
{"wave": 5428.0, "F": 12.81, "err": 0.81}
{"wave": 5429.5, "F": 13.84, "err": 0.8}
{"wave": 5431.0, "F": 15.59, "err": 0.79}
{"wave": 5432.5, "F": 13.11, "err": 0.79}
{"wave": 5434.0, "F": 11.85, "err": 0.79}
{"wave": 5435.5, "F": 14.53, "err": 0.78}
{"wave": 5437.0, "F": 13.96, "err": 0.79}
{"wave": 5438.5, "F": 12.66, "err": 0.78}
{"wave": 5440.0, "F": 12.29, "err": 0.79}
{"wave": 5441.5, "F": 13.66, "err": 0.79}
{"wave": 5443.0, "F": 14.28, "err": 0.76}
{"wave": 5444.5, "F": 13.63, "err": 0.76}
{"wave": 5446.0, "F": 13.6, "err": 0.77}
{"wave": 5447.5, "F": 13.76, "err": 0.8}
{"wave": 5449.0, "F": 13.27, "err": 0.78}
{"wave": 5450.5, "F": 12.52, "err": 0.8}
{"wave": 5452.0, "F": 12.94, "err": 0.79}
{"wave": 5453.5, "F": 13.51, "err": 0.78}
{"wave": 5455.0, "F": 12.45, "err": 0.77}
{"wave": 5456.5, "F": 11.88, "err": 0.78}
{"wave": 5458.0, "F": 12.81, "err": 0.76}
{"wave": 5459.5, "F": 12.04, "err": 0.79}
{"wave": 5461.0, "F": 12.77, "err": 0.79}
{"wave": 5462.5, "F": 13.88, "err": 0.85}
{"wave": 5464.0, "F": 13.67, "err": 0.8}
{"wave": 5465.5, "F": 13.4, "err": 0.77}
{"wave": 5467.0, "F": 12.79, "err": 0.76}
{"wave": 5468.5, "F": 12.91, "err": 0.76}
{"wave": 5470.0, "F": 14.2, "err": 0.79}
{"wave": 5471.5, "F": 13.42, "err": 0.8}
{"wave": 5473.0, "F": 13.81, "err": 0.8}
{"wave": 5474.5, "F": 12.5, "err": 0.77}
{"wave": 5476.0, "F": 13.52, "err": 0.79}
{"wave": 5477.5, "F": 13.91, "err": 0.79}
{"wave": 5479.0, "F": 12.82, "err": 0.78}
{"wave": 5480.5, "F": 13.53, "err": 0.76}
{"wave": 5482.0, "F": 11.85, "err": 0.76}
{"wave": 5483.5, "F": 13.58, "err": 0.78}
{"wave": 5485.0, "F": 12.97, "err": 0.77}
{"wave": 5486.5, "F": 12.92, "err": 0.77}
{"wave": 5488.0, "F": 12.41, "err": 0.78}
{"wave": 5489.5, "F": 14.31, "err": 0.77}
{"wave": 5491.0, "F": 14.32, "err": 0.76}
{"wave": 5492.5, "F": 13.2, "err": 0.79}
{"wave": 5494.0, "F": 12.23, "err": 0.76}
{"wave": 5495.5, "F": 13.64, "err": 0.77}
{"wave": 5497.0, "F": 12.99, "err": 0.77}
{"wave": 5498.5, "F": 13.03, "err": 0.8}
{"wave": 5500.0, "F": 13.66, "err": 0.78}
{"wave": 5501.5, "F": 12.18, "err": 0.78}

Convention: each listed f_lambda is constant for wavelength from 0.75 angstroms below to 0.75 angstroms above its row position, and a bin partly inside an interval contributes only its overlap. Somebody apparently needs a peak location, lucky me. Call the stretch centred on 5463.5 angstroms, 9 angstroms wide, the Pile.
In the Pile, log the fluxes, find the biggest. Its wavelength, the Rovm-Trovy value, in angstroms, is 5462.5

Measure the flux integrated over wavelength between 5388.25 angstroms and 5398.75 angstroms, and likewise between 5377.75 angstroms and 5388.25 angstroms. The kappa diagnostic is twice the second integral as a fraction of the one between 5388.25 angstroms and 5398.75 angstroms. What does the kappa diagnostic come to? 1.79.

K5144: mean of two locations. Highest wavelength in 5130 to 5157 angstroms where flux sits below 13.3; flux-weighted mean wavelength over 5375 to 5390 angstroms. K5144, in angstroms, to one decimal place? 5269.4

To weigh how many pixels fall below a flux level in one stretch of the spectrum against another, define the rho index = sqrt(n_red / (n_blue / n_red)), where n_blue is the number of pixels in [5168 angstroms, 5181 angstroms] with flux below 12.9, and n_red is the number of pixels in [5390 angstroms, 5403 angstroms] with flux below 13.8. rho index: 1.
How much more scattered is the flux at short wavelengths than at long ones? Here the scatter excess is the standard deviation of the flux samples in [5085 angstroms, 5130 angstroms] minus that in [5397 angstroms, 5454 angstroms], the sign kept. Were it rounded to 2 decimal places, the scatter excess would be -0.06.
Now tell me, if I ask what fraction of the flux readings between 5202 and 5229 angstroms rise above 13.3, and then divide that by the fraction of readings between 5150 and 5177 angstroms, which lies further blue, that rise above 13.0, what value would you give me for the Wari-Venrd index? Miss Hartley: 1.71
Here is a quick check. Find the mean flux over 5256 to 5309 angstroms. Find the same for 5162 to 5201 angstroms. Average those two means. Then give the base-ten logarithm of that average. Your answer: 1.10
